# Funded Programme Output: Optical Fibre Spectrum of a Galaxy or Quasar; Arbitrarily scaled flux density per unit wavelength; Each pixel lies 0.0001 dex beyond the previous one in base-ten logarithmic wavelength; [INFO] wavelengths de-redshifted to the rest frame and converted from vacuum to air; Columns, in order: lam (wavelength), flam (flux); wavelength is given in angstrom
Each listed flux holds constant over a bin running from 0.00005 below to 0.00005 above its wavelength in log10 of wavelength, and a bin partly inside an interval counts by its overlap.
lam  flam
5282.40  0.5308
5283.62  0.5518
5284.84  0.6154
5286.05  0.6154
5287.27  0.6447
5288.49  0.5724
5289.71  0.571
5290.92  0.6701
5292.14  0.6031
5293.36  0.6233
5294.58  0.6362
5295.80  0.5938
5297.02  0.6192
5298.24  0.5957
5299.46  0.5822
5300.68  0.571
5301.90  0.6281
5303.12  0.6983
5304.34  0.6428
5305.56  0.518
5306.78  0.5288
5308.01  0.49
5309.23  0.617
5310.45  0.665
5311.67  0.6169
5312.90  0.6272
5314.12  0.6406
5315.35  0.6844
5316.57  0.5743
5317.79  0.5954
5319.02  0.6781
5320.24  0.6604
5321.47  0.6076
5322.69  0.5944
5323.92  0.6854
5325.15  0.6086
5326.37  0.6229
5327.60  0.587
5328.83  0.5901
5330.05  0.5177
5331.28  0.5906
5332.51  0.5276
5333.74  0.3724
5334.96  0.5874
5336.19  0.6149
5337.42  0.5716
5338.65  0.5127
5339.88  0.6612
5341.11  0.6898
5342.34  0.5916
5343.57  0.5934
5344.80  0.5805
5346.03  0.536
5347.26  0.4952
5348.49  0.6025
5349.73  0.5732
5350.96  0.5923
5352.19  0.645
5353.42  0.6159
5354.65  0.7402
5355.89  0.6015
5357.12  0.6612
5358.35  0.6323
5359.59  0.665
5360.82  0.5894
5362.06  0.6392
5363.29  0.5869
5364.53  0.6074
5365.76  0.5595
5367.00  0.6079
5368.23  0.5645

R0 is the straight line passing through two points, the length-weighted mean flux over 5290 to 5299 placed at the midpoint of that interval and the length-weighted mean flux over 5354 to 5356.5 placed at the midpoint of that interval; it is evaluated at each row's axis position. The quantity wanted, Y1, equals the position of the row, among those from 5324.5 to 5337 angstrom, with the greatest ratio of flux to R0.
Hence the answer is 5326.37 angstrom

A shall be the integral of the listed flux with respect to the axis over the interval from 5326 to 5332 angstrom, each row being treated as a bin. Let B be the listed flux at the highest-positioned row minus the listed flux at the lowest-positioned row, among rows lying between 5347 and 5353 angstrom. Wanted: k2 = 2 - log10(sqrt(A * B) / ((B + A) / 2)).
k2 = 2.4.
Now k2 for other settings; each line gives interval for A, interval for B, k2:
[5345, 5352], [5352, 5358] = 2.9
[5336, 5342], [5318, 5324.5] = 3.0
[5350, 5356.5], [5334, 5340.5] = 2.6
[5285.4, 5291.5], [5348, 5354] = 2.9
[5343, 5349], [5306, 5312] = 2.5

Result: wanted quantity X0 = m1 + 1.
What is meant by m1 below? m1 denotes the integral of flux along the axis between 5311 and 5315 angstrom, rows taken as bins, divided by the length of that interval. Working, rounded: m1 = 0.631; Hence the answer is 1.63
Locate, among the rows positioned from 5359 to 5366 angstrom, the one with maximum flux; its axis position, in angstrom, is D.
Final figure 5359.59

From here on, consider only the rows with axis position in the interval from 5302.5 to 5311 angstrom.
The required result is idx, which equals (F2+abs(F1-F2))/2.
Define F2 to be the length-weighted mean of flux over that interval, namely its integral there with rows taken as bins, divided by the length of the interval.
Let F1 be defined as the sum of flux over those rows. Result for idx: 2.08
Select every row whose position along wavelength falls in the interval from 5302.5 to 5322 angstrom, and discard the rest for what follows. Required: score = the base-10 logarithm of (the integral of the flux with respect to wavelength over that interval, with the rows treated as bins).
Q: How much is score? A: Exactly 1.079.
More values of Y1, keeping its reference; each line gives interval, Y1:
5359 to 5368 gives 5359.59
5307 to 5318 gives 5315.35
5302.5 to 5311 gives 5303.12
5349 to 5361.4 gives 5354.65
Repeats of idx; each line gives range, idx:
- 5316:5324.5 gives 2.20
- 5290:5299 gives 2.17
